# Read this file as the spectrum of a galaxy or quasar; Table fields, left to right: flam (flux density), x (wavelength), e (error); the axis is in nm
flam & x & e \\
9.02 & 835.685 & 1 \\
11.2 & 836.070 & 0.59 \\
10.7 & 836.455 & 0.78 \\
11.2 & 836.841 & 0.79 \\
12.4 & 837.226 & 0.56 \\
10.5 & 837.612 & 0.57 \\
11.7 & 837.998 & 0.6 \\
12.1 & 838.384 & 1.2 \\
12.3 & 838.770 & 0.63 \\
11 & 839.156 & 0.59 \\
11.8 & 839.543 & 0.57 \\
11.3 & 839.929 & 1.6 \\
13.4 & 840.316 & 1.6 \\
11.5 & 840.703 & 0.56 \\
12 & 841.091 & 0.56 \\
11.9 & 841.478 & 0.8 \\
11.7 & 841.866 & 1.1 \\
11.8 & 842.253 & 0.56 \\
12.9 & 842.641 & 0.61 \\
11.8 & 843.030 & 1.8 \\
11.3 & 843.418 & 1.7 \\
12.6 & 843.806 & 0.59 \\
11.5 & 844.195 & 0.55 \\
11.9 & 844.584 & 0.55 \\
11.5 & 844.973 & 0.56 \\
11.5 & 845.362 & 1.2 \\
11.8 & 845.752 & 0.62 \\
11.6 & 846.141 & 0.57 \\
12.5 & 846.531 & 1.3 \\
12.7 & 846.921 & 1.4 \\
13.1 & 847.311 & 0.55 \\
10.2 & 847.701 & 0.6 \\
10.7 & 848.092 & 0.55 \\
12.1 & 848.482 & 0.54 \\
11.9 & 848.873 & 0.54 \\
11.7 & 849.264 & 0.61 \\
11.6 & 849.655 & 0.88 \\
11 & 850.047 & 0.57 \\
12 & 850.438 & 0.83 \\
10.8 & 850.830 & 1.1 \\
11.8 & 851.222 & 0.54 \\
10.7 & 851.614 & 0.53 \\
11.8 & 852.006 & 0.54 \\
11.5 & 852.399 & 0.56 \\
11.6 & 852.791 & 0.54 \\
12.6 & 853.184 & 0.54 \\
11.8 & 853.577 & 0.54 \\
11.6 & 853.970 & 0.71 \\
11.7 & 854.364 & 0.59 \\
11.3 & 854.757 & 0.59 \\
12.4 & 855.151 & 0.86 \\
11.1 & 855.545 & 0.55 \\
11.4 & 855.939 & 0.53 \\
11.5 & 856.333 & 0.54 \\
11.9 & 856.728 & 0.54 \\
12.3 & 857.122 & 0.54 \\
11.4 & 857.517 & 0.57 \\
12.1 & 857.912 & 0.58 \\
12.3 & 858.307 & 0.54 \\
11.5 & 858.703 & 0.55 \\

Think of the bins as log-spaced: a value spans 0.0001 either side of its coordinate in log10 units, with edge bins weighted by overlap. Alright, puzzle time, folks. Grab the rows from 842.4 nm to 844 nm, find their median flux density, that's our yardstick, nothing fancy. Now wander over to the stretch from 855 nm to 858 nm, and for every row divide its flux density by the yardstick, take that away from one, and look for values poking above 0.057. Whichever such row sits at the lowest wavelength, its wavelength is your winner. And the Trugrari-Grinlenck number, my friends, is 855.545 nm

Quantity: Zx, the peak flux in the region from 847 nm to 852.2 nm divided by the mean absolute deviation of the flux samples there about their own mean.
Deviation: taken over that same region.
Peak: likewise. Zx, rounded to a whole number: 21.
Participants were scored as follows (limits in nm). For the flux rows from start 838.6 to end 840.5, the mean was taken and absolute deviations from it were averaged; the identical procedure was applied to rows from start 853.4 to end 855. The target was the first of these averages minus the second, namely 0.56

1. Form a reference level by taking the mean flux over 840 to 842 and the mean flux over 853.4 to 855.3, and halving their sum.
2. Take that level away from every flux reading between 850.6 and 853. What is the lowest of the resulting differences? -1.2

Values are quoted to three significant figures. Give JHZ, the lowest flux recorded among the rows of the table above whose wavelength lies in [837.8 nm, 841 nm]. 11.0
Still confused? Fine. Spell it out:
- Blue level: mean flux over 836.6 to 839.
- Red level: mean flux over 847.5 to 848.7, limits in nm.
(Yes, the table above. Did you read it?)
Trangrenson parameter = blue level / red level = 1.06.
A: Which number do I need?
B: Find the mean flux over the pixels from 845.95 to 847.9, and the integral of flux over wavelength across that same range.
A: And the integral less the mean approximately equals 11.4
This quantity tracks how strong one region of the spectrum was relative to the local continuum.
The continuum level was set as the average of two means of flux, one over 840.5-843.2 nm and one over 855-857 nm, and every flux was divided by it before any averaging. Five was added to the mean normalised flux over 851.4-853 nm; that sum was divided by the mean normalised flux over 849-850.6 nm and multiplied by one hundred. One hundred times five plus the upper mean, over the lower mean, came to 608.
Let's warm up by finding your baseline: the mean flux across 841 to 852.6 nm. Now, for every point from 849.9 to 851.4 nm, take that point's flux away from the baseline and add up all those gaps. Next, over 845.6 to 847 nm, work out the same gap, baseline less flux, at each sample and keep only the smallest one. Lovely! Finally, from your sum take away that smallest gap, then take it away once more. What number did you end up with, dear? 3.3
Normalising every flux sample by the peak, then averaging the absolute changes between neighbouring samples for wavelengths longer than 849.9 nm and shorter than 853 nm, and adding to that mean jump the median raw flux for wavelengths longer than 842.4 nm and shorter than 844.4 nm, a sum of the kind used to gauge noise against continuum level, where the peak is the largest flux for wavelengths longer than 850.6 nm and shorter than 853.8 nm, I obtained 11.9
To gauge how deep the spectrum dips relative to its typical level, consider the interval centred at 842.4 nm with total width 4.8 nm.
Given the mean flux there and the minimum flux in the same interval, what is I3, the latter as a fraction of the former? 0.94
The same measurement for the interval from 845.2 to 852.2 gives 0.88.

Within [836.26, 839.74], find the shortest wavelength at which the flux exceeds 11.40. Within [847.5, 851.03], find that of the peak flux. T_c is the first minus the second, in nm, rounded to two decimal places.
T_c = -11.26 nm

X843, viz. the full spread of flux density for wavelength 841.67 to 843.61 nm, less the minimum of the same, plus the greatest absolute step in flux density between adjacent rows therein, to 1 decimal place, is -8.6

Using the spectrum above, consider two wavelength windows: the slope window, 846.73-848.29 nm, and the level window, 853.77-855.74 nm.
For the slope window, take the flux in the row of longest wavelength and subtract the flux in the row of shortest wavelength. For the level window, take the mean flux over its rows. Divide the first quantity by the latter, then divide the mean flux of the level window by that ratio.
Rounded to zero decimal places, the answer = -68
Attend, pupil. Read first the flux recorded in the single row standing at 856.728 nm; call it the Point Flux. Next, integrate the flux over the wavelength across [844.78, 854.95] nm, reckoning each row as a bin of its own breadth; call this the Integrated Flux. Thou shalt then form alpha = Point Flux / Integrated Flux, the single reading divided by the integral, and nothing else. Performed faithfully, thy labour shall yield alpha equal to 0.100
